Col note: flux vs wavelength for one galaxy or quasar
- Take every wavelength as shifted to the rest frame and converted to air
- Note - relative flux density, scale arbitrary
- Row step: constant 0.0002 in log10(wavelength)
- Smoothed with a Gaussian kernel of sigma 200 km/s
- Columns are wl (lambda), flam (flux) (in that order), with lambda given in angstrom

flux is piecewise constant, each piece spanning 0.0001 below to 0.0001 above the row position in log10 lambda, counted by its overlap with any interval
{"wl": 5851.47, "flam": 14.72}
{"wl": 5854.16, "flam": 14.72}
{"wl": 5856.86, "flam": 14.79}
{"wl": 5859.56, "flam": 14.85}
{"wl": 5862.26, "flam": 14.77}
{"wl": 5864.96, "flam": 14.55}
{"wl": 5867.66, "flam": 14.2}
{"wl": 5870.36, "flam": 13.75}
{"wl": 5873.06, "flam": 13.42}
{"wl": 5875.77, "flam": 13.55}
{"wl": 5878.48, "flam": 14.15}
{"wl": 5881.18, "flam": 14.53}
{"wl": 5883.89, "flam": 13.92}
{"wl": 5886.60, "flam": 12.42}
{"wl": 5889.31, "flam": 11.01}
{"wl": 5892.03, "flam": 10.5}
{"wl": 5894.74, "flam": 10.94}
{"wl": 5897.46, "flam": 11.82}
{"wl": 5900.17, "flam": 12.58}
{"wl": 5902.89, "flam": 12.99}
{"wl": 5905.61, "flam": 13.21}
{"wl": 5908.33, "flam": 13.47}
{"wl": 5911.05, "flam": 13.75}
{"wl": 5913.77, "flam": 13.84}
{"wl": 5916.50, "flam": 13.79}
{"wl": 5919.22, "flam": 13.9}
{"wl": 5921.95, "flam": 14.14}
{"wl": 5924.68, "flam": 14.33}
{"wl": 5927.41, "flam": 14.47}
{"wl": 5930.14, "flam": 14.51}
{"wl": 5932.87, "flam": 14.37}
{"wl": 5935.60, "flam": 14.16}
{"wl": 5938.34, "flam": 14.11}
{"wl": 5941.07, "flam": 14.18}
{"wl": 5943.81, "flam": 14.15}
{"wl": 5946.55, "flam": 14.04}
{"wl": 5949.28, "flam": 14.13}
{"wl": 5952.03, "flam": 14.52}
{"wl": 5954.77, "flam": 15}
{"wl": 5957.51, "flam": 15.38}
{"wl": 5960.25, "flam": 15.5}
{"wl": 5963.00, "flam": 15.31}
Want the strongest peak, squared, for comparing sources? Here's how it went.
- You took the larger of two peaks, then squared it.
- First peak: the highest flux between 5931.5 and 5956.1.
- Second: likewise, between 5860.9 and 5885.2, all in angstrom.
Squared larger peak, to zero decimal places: 225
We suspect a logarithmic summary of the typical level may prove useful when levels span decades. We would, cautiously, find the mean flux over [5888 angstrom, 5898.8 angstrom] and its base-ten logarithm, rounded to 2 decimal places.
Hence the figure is 1.04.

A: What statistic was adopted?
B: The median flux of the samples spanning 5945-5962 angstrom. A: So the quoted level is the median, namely 14.8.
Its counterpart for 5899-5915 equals 13.3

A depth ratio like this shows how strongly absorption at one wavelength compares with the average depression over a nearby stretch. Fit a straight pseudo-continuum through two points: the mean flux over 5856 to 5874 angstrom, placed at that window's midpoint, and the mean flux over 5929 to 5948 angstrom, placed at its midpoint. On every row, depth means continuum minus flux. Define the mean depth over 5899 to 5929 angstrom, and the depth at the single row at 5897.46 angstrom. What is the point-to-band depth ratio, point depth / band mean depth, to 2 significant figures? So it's 4.3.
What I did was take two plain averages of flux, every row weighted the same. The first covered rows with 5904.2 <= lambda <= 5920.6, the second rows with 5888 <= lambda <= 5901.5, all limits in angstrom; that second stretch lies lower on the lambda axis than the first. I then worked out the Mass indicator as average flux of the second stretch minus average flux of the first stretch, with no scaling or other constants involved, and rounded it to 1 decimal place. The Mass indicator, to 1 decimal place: -2.3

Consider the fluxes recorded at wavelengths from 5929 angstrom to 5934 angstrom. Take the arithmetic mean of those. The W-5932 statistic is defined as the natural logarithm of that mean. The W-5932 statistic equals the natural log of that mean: 2.67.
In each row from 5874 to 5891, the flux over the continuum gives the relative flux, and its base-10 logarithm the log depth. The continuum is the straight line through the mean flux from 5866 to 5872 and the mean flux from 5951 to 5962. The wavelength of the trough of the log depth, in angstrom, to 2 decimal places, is 5889.31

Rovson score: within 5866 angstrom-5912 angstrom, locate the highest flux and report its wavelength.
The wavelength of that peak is 5881.18 angstrom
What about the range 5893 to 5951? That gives 5930.14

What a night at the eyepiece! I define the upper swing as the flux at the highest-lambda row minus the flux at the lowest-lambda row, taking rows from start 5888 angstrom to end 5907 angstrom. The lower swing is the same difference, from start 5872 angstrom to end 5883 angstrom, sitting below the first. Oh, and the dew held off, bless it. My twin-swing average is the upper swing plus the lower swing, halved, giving 2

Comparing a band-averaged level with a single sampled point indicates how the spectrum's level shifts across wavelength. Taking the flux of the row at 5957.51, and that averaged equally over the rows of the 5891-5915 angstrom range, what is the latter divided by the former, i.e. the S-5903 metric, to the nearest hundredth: 0.82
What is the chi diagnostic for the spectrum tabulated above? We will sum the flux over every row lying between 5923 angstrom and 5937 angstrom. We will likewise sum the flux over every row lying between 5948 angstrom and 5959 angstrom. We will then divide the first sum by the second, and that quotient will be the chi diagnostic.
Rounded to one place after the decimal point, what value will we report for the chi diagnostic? 1.2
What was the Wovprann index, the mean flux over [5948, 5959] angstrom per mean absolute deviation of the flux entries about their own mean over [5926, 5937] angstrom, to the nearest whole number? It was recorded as 131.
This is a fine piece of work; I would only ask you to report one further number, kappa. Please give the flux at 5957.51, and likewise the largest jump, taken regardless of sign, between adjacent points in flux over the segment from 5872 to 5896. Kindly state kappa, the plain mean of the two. 8.4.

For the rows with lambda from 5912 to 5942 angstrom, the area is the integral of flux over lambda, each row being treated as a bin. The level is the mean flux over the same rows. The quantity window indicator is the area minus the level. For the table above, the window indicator 411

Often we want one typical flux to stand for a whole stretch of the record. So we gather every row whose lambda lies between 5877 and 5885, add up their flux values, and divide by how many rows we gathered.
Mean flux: 14.2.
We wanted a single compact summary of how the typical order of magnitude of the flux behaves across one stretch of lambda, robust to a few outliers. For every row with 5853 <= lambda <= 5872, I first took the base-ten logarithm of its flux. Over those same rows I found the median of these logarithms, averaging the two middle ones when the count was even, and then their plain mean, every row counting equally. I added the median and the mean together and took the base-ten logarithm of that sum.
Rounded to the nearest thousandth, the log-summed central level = 0.367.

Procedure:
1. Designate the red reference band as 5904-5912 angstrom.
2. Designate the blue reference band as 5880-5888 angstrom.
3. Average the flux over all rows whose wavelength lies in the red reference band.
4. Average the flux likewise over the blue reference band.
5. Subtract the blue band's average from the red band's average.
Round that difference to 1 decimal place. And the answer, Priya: -0.1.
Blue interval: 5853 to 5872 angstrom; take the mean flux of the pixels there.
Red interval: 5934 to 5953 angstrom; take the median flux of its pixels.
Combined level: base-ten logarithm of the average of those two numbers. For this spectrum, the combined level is 1.16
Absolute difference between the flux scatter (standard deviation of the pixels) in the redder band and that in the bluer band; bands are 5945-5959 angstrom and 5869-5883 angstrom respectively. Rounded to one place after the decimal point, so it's 0.1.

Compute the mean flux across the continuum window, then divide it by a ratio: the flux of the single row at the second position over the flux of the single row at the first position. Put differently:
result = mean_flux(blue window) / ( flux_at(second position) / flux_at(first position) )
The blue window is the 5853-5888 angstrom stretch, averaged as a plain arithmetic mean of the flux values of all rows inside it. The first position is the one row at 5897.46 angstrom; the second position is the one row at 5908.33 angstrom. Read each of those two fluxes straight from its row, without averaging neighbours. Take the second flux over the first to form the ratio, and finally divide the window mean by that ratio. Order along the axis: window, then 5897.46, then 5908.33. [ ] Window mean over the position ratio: 12.4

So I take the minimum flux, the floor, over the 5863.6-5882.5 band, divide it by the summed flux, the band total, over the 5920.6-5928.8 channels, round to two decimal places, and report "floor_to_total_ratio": 0.31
